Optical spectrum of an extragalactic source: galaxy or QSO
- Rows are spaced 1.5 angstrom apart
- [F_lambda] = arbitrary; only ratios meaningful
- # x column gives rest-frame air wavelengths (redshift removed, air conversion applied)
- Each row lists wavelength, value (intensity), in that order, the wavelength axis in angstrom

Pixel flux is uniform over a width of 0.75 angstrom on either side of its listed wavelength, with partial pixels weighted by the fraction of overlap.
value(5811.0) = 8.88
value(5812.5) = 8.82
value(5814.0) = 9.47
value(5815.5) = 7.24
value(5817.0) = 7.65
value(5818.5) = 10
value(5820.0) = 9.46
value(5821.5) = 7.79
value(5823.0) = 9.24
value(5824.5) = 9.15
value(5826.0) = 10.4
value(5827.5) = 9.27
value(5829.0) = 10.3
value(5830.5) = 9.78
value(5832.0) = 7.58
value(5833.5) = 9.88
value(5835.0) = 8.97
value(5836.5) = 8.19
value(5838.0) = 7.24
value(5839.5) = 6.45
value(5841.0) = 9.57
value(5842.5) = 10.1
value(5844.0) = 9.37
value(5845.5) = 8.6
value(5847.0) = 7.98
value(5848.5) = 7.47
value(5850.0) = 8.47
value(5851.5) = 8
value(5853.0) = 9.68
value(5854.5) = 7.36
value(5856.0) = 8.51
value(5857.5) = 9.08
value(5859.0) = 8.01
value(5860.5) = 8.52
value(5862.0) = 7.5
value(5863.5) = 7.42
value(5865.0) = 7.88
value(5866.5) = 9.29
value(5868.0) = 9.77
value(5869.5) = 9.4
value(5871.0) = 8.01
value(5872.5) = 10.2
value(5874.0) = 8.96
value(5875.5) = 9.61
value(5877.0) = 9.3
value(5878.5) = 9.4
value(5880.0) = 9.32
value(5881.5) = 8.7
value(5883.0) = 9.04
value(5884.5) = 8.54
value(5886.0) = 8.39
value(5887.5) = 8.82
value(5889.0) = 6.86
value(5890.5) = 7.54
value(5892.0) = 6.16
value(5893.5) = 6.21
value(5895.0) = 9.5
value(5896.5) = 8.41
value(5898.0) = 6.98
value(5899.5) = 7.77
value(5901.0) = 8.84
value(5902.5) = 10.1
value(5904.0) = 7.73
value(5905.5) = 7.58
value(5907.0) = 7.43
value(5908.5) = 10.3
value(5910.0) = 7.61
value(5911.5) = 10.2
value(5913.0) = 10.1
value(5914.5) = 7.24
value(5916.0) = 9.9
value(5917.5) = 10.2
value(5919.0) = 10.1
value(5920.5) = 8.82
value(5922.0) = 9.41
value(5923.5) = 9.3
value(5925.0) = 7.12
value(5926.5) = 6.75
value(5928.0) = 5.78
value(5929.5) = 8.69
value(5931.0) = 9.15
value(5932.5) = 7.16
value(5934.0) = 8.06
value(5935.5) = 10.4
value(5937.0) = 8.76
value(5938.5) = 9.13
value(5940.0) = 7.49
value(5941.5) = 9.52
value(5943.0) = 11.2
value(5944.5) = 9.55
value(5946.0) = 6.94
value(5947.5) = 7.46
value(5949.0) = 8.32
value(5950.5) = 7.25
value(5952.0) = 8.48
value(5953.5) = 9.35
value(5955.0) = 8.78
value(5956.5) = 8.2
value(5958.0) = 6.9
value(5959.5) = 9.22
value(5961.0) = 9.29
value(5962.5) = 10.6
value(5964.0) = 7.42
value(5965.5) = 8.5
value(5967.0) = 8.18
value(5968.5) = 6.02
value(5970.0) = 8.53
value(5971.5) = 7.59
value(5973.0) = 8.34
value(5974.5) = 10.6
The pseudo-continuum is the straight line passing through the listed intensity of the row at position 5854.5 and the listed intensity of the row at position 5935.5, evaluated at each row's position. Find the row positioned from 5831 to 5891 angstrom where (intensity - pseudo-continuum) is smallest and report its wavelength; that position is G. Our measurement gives 5889.0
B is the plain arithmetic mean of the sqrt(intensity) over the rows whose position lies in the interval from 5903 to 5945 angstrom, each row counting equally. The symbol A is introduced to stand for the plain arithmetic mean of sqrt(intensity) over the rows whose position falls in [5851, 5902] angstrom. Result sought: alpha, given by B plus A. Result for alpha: 5.85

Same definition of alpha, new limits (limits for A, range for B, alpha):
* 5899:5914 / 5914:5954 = 5.87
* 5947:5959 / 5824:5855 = 5.79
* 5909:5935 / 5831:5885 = 5.85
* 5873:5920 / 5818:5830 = 6.00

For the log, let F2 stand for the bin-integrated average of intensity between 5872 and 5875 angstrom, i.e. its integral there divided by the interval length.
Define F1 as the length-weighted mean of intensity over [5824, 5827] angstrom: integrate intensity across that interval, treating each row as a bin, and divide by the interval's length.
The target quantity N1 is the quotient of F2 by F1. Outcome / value 0.97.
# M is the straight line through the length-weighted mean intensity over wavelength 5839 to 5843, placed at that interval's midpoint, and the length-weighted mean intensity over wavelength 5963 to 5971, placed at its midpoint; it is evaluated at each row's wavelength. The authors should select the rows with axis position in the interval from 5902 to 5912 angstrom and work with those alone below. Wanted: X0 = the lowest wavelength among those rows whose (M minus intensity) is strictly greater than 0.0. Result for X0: 5904.0 angstrom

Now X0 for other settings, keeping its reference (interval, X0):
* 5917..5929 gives 5925.0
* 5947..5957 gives 5947.5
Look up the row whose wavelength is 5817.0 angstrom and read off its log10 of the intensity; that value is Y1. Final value 0.88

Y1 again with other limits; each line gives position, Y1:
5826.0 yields 1.02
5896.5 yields 0.92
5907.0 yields 0.87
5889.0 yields 0.84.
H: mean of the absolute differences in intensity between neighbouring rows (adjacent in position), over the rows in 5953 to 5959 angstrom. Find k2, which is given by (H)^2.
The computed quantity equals 0.67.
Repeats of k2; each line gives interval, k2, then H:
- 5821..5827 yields 0.86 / 0.9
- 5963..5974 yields 1.67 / 1.3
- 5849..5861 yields 1.23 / 1.1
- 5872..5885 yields 0.23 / 0.5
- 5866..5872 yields 0.56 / 0.7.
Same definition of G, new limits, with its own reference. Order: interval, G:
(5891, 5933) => 5928.0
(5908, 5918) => 5914.5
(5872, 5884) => 5881.5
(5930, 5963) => 5958.0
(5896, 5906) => 5898.0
